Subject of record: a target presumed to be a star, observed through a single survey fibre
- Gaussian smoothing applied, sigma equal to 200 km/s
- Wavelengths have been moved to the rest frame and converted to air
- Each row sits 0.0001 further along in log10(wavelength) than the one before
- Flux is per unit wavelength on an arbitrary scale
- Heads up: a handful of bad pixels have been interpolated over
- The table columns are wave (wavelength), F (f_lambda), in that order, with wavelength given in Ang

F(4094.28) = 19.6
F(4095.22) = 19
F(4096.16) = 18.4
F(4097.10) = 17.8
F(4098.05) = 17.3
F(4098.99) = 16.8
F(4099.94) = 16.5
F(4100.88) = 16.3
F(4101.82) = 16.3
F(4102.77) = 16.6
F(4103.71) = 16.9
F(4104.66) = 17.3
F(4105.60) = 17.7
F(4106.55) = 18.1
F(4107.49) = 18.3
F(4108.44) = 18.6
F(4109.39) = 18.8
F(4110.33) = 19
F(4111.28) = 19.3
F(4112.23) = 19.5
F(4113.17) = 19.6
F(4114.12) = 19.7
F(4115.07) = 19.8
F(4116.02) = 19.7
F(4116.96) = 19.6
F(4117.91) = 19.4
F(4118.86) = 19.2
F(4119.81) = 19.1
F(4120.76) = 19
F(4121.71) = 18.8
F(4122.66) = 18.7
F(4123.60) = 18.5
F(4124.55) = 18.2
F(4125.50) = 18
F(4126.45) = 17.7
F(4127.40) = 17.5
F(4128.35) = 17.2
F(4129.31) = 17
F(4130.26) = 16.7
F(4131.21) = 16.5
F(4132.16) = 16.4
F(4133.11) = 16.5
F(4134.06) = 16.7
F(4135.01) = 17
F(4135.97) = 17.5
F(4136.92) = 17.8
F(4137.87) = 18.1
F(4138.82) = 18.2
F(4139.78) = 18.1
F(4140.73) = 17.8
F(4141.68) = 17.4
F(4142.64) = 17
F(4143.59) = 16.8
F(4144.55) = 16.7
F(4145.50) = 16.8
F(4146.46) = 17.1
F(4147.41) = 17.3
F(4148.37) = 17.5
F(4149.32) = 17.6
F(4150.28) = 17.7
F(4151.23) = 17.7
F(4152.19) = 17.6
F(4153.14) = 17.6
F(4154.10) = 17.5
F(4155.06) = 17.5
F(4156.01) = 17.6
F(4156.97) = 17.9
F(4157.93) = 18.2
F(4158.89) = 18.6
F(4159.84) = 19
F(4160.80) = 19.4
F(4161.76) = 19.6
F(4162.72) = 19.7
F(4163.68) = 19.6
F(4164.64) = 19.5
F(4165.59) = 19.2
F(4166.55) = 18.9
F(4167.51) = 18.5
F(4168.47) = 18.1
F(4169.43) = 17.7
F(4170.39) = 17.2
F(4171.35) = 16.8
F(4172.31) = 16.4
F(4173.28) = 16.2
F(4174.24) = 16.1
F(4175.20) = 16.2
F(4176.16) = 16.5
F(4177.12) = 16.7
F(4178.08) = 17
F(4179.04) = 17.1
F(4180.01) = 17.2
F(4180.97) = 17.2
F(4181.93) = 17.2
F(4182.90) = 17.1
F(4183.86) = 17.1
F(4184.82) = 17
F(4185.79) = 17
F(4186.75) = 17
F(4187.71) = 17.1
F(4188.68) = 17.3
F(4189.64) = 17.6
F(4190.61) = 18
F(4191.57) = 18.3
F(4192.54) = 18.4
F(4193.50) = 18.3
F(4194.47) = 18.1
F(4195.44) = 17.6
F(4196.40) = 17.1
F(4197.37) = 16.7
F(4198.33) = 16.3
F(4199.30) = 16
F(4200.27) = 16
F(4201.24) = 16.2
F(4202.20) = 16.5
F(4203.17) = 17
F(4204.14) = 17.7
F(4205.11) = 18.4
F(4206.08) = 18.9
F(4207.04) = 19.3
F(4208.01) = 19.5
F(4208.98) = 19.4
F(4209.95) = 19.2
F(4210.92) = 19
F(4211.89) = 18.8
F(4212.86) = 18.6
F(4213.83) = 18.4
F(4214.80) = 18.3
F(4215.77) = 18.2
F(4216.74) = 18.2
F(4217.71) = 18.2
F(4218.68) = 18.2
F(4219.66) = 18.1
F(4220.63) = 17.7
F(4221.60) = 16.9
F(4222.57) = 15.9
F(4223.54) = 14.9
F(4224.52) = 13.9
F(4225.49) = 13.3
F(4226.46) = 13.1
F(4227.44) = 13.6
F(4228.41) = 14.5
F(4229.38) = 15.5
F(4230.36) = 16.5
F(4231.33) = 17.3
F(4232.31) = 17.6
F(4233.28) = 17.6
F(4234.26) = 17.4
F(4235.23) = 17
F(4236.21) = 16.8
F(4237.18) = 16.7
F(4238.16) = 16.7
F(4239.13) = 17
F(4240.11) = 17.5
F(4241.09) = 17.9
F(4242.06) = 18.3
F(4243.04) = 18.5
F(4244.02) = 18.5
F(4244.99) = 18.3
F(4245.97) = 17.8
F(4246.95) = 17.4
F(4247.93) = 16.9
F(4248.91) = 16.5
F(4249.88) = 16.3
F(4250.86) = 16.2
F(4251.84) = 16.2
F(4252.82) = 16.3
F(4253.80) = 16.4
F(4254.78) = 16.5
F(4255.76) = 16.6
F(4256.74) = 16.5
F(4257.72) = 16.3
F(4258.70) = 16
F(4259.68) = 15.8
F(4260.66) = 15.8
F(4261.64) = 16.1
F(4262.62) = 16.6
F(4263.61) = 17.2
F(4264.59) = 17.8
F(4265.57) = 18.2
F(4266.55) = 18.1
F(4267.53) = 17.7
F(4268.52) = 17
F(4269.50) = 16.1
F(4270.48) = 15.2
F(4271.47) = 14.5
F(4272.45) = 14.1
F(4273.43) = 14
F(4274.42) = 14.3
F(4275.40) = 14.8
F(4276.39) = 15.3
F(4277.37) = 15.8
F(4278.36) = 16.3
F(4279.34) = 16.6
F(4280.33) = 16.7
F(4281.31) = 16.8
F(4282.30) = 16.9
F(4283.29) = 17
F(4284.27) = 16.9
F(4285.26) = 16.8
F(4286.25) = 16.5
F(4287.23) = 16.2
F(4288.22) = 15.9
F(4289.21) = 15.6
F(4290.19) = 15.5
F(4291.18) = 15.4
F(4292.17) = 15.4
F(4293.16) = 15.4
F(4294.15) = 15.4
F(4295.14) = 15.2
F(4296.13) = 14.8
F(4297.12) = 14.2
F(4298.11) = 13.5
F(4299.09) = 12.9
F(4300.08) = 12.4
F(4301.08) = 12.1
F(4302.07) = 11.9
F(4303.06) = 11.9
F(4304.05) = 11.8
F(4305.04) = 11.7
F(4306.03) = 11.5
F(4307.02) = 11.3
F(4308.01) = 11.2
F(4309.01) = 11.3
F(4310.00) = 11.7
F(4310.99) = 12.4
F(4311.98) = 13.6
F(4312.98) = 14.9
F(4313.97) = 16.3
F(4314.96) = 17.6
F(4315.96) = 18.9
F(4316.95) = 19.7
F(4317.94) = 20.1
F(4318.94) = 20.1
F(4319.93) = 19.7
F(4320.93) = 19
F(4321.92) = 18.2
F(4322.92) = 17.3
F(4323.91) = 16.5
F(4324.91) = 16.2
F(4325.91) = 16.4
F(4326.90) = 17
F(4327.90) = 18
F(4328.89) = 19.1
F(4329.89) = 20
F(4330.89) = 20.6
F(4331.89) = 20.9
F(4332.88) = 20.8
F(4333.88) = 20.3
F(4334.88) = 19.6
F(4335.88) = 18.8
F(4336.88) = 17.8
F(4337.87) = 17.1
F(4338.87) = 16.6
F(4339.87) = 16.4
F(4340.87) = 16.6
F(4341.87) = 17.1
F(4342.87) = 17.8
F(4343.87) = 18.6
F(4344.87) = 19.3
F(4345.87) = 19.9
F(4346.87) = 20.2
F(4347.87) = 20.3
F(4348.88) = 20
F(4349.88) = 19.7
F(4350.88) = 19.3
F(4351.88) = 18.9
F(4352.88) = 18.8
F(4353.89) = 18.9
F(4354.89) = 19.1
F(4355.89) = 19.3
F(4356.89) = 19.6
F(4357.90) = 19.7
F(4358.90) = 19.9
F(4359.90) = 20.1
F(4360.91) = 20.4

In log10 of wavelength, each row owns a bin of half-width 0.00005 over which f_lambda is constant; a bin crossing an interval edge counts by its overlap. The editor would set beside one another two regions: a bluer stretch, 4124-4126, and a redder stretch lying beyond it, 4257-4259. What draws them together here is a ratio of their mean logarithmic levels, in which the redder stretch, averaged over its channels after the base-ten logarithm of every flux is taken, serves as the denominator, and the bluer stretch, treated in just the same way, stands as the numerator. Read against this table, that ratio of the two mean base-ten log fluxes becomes 1.04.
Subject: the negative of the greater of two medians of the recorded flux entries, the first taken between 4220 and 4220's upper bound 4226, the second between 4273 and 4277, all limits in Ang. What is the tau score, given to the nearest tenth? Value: -15.4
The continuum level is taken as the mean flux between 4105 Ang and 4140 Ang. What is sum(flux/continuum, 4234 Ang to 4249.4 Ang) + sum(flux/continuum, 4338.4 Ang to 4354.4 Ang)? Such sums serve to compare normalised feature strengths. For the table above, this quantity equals 31.6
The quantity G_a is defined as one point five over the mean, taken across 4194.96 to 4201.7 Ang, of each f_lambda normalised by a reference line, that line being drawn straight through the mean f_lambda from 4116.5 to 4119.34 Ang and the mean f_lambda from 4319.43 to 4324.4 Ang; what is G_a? 1.71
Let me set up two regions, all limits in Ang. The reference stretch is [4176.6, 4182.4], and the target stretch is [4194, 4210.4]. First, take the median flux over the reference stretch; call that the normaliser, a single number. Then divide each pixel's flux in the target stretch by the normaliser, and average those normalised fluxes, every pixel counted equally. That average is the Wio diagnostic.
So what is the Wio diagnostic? 1.03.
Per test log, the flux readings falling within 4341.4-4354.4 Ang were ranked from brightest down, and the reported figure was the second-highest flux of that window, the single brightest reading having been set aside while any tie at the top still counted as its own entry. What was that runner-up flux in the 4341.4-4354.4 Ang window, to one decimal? 20.2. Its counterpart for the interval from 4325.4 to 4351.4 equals 20.8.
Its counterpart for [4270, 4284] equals 16.9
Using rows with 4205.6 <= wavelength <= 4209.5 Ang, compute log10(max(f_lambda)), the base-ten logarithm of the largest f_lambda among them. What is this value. 1.29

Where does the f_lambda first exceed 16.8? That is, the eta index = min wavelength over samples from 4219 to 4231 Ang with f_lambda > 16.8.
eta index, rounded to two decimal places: 4219.66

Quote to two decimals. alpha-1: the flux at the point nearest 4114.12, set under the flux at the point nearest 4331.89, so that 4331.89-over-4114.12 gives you 1.06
